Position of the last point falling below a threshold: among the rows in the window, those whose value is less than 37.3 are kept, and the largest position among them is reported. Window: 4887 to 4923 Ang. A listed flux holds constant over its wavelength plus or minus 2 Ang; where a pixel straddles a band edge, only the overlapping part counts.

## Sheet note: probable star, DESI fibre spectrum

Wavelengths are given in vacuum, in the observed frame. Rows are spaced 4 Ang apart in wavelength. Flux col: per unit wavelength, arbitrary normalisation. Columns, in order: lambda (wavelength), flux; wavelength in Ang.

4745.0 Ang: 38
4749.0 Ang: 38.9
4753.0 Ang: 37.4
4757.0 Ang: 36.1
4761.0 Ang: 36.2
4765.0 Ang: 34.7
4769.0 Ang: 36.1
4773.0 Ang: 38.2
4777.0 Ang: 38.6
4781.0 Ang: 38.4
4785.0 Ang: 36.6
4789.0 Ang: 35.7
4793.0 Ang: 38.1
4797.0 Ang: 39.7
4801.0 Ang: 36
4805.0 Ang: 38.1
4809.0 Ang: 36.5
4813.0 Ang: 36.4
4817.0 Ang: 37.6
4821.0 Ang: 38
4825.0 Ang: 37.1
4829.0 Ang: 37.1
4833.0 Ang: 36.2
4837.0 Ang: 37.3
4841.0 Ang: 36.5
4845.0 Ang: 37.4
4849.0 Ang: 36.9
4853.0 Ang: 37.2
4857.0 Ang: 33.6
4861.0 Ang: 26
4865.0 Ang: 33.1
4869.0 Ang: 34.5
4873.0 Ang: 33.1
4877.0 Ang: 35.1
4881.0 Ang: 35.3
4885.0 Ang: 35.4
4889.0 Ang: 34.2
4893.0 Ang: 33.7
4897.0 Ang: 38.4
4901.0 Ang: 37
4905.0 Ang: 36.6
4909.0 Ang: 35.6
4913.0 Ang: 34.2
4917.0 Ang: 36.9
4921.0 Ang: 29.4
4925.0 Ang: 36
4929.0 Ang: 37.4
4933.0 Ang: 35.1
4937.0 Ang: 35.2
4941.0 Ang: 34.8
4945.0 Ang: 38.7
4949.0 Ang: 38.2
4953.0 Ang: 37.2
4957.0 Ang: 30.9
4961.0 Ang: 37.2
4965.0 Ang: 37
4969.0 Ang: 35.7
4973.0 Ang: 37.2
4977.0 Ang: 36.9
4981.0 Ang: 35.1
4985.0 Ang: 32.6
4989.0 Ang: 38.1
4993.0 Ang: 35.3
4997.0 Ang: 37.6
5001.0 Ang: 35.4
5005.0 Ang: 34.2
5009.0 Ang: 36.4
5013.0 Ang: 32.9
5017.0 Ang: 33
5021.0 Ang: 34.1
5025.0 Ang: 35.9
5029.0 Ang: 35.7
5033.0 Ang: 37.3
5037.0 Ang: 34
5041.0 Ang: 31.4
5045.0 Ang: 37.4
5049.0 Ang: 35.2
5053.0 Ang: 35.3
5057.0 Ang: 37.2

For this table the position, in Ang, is 4921.0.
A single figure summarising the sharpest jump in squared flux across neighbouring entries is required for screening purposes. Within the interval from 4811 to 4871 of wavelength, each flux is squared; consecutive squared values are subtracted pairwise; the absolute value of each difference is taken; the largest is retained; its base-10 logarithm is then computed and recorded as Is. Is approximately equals 2.66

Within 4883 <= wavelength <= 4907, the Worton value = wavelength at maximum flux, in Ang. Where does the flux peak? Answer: 4897.0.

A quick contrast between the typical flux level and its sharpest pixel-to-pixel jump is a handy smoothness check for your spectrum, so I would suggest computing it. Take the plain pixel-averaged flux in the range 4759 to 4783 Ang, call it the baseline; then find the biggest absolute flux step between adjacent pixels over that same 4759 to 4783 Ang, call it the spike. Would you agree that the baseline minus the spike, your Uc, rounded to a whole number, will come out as 35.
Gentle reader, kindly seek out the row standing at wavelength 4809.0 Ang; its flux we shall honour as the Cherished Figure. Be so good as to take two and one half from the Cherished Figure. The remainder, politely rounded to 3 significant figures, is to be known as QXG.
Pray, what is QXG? 34.0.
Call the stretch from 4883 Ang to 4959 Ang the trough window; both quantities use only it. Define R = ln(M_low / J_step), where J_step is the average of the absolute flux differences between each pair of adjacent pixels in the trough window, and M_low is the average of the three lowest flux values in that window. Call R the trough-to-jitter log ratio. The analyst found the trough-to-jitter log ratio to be 2.57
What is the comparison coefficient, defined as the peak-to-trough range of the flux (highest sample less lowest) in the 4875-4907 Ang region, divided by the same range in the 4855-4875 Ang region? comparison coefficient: 0.55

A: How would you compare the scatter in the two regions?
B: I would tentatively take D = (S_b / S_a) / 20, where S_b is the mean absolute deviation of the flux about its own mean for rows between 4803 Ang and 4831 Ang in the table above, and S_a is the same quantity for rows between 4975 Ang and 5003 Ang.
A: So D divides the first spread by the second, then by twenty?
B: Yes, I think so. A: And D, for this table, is 0.02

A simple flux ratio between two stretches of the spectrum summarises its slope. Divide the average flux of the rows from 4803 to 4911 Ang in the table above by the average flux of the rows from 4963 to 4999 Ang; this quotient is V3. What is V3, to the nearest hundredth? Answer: 0.99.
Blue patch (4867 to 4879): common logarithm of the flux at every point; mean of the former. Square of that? 2.35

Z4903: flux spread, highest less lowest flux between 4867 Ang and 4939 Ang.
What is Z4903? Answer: 9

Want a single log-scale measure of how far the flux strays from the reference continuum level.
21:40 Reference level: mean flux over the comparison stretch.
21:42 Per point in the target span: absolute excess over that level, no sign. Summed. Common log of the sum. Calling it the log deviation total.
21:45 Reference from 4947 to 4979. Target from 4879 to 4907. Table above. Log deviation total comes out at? 1.0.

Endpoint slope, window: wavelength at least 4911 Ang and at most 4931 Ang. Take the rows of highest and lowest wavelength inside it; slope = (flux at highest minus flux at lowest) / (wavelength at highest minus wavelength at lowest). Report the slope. 0.20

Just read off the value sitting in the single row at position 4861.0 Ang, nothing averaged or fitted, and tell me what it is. 26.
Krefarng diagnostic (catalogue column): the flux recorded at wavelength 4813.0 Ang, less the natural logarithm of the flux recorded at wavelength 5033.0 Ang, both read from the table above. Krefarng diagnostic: 32.8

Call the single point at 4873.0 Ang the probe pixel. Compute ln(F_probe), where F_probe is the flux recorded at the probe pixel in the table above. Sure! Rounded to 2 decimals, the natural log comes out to 3.50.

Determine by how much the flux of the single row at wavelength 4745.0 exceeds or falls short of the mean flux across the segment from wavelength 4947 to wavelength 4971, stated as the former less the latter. 2.0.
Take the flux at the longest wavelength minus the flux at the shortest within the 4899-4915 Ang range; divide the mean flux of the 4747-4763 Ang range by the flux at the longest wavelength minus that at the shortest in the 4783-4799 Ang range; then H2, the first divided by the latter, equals -0.23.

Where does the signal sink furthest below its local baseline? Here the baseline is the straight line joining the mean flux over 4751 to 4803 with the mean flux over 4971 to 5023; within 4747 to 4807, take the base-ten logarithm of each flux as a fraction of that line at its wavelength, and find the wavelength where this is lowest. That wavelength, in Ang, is 4765.0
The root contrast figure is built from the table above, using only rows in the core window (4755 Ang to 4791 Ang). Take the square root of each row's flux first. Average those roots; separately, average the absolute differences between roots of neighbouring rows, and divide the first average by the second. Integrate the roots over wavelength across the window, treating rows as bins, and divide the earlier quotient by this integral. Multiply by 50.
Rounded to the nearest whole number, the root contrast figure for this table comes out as 16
